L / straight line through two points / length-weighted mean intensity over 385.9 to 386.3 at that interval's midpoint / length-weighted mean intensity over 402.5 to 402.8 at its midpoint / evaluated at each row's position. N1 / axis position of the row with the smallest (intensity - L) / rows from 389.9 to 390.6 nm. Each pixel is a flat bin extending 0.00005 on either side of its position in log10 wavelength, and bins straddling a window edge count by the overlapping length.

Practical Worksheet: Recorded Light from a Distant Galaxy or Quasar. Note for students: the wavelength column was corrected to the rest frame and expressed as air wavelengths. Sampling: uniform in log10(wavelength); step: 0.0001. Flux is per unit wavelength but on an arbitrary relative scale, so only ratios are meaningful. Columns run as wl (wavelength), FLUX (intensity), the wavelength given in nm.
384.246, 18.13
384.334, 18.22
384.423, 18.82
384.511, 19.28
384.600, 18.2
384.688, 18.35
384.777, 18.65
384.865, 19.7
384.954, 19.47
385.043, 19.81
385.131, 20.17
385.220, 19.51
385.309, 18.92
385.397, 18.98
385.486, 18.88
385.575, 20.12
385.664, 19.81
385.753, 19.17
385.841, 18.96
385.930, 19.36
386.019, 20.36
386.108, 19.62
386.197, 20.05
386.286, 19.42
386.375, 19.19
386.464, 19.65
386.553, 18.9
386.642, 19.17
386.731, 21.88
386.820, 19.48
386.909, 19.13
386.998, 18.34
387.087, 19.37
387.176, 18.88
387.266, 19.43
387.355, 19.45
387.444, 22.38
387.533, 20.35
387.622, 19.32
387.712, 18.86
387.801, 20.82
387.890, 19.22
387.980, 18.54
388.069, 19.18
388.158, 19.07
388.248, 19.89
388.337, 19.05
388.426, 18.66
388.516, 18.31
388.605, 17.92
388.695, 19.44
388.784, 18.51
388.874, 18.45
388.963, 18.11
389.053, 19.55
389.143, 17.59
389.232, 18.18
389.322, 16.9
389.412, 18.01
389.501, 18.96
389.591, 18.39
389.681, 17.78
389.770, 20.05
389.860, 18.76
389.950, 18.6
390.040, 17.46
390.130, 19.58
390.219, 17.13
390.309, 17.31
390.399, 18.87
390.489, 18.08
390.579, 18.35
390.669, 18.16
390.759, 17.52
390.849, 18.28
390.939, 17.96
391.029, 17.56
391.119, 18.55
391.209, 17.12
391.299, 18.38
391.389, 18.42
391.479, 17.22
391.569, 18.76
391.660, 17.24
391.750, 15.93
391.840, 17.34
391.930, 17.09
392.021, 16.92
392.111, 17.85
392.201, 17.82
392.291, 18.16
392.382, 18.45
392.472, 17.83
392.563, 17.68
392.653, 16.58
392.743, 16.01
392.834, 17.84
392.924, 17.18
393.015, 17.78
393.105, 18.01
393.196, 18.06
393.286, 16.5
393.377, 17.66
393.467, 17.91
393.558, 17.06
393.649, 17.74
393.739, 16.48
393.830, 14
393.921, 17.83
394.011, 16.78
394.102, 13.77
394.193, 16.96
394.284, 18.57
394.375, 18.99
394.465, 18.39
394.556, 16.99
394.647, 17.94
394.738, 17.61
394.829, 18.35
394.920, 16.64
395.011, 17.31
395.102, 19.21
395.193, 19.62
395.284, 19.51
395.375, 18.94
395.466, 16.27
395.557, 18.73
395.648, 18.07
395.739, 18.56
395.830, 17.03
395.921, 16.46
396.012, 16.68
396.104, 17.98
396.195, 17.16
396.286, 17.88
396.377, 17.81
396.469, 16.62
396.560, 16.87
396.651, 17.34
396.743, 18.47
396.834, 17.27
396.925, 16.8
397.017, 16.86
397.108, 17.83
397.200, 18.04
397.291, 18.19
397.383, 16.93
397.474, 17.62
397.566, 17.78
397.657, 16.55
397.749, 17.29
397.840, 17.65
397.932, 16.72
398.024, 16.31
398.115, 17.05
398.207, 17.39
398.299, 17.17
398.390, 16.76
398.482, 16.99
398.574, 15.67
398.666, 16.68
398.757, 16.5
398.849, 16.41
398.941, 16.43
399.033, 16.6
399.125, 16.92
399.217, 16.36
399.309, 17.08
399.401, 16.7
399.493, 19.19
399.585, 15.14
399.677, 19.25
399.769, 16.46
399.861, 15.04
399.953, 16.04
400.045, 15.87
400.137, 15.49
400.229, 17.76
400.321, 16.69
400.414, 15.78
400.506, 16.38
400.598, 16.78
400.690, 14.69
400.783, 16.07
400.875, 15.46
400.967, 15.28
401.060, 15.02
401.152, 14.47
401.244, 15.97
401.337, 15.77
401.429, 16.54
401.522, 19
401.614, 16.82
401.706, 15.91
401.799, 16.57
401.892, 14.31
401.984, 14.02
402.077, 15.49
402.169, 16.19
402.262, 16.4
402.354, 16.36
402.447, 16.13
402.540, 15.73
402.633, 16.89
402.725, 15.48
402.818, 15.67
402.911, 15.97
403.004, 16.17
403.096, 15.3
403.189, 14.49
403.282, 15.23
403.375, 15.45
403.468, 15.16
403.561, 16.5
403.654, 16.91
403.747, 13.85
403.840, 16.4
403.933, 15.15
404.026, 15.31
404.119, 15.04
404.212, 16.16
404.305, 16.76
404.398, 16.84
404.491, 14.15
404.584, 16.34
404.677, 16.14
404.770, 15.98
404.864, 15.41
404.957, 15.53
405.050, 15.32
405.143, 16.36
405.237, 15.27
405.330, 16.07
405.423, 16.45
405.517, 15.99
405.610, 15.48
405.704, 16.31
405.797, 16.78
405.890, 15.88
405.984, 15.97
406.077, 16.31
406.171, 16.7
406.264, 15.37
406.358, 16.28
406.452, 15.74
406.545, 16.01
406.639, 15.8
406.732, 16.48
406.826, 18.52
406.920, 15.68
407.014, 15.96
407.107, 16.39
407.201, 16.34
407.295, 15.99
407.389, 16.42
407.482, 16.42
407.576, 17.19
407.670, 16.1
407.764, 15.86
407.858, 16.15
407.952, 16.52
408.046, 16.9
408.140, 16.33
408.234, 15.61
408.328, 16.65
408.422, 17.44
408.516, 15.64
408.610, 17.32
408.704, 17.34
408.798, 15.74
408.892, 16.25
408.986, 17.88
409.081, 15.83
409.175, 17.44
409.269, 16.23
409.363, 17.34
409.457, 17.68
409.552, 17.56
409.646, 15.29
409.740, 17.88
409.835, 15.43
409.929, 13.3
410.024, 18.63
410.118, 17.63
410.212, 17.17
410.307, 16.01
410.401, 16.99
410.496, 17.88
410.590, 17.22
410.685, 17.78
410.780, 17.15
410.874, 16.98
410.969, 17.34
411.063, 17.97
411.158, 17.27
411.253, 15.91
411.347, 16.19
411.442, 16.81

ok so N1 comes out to 390.219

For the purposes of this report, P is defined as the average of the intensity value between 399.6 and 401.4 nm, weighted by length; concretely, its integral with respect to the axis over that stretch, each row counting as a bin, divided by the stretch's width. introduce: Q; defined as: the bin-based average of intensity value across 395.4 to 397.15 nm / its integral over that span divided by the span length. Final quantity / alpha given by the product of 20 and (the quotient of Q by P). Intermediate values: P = 16.01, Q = 17.4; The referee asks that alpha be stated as 21.8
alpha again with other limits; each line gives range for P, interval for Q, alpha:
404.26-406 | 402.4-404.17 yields 19.6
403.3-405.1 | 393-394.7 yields 21.9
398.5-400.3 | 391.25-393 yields 21.1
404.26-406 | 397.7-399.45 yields 21.0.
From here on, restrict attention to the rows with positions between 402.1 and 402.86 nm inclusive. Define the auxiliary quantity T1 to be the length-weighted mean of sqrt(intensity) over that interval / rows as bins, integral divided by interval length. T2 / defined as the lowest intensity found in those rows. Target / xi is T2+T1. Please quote 19.5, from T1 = 4.01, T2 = 15.48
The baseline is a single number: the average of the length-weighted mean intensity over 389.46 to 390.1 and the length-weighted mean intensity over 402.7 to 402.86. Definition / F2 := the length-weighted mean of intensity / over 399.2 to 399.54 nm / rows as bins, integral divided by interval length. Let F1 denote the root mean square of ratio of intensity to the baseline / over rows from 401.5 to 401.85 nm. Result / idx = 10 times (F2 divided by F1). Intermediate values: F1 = 1.003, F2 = 17.4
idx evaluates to 174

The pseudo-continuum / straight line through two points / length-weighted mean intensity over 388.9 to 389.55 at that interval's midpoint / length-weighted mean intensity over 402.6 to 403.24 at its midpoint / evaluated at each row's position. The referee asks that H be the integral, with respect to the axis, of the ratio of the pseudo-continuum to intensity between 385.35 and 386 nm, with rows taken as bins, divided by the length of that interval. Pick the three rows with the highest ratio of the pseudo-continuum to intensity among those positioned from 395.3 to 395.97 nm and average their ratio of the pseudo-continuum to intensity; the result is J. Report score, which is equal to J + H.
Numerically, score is 2.00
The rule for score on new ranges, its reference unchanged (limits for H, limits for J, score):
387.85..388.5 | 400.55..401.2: 2.06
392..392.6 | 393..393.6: 2.01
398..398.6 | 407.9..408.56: 1.91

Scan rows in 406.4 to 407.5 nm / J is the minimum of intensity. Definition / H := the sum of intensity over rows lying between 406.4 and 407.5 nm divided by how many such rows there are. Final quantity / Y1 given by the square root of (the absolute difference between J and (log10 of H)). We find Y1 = 3.80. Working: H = 16.3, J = 15.68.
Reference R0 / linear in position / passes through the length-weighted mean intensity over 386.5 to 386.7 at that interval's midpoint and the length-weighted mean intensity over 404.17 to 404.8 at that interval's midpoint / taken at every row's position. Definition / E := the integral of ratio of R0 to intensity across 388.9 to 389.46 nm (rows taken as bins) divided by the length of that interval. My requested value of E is 1.04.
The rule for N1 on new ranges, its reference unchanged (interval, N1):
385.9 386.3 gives 385.930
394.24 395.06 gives 394.920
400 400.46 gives 400.137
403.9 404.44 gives 404.119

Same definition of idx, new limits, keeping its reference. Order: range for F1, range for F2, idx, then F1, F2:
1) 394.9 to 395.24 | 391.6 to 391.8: 156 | 1.069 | 16.7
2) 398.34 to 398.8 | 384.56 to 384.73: 189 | 0.968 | 18.3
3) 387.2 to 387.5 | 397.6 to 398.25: 142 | 1.199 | 17.0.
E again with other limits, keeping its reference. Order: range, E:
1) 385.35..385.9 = 1.01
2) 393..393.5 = 1.03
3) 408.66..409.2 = 0.92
